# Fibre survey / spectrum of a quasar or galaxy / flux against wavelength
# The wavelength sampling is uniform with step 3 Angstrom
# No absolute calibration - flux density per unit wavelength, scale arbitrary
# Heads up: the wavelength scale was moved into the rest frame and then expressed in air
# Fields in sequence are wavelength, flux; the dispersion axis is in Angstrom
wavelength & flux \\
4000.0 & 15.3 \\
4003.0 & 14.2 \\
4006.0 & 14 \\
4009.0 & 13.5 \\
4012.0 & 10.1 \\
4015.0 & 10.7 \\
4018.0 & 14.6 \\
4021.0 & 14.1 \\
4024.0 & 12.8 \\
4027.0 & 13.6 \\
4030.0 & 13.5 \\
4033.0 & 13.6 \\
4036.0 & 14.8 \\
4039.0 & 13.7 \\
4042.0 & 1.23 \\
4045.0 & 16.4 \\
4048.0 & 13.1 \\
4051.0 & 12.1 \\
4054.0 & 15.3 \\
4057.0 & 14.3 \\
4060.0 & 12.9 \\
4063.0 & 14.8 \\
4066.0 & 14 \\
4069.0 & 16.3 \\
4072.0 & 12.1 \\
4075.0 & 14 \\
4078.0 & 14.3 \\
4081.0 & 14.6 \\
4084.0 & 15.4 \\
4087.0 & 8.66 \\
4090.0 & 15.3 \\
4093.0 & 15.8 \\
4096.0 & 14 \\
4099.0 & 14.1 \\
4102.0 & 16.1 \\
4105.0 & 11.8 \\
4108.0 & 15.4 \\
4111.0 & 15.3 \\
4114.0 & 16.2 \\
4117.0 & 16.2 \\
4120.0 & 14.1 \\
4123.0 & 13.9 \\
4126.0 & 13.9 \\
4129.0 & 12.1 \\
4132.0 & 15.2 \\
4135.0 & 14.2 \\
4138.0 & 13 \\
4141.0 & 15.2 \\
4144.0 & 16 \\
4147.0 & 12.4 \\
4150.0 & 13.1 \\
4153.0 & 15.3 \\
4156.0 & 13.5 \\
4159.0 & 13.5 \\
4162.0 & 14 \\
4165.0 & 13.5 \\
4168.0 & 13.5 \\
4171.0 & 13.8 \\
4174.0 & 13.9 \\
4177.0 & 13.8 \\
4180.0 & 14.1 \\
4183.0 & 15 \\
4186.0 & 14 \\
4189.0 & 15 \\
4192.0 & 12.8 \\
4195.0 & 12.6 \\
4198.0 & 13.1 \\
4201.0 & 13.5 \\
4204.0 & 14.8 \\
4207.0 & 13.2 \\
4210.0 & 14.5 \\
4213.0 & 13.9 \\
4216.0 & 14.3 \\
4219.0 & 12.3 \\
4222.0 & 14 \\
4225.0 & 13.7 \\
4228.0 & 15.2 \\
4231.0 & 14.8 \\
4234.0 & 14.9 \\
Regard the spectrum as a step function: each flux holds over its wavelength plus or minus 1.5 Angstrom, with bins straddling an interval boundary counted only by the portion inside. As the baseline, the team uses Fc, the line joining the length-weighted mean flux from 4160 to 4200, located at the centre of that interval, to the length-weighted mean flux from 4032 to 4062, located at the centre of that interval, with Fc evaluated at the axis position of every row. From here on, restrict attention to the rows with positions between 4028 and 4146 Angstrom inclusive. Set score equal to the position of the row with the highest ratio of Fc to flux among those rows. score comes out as 4042.0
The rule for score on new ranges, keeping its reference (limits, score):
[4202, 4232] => 4219.0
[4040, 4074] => 4042.0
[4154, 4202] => 4195.0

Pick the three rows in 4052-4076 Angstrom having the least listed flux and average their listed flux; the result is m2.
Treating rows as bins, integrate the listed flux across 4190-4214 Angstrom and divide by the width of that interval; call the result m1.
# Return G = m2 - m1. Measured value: -0.6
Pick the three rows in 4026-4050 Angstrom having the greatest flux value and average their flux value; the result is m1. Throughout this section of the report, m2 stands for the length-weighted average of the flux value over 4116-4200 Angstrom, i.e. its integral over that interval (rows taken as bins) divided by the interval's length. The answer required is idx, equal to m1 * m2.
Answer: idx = 209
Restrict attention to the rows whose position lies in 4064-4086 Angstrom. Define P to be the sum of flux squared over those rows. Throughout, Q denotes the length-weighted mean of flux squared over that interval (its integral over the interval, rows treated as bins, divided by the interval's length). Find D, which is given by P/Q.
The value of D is 7.10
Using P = 1459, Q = 206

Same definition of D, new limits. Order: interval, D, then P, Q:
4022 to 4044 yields 6.86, 1124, 164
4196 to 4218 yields 7.06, 1355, 192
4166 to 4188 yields 6.99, 1376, 197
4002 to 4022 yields 7.06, 1208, 171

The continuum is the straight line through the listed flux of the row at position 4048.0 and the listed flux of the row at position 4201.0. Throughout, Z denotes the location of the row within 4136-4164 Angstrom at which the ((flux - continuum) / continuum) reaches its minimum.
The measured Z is 4147.0 Angstrom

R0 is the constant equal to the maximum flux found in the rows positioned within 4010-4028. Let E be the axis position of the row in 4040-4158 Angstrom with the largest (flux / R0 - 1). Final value 4045.0 Angstrom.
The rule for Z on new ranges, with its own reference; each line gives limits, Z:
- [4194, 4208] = 4195.0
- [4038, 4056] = 4042.0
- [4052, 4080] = 4072.0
